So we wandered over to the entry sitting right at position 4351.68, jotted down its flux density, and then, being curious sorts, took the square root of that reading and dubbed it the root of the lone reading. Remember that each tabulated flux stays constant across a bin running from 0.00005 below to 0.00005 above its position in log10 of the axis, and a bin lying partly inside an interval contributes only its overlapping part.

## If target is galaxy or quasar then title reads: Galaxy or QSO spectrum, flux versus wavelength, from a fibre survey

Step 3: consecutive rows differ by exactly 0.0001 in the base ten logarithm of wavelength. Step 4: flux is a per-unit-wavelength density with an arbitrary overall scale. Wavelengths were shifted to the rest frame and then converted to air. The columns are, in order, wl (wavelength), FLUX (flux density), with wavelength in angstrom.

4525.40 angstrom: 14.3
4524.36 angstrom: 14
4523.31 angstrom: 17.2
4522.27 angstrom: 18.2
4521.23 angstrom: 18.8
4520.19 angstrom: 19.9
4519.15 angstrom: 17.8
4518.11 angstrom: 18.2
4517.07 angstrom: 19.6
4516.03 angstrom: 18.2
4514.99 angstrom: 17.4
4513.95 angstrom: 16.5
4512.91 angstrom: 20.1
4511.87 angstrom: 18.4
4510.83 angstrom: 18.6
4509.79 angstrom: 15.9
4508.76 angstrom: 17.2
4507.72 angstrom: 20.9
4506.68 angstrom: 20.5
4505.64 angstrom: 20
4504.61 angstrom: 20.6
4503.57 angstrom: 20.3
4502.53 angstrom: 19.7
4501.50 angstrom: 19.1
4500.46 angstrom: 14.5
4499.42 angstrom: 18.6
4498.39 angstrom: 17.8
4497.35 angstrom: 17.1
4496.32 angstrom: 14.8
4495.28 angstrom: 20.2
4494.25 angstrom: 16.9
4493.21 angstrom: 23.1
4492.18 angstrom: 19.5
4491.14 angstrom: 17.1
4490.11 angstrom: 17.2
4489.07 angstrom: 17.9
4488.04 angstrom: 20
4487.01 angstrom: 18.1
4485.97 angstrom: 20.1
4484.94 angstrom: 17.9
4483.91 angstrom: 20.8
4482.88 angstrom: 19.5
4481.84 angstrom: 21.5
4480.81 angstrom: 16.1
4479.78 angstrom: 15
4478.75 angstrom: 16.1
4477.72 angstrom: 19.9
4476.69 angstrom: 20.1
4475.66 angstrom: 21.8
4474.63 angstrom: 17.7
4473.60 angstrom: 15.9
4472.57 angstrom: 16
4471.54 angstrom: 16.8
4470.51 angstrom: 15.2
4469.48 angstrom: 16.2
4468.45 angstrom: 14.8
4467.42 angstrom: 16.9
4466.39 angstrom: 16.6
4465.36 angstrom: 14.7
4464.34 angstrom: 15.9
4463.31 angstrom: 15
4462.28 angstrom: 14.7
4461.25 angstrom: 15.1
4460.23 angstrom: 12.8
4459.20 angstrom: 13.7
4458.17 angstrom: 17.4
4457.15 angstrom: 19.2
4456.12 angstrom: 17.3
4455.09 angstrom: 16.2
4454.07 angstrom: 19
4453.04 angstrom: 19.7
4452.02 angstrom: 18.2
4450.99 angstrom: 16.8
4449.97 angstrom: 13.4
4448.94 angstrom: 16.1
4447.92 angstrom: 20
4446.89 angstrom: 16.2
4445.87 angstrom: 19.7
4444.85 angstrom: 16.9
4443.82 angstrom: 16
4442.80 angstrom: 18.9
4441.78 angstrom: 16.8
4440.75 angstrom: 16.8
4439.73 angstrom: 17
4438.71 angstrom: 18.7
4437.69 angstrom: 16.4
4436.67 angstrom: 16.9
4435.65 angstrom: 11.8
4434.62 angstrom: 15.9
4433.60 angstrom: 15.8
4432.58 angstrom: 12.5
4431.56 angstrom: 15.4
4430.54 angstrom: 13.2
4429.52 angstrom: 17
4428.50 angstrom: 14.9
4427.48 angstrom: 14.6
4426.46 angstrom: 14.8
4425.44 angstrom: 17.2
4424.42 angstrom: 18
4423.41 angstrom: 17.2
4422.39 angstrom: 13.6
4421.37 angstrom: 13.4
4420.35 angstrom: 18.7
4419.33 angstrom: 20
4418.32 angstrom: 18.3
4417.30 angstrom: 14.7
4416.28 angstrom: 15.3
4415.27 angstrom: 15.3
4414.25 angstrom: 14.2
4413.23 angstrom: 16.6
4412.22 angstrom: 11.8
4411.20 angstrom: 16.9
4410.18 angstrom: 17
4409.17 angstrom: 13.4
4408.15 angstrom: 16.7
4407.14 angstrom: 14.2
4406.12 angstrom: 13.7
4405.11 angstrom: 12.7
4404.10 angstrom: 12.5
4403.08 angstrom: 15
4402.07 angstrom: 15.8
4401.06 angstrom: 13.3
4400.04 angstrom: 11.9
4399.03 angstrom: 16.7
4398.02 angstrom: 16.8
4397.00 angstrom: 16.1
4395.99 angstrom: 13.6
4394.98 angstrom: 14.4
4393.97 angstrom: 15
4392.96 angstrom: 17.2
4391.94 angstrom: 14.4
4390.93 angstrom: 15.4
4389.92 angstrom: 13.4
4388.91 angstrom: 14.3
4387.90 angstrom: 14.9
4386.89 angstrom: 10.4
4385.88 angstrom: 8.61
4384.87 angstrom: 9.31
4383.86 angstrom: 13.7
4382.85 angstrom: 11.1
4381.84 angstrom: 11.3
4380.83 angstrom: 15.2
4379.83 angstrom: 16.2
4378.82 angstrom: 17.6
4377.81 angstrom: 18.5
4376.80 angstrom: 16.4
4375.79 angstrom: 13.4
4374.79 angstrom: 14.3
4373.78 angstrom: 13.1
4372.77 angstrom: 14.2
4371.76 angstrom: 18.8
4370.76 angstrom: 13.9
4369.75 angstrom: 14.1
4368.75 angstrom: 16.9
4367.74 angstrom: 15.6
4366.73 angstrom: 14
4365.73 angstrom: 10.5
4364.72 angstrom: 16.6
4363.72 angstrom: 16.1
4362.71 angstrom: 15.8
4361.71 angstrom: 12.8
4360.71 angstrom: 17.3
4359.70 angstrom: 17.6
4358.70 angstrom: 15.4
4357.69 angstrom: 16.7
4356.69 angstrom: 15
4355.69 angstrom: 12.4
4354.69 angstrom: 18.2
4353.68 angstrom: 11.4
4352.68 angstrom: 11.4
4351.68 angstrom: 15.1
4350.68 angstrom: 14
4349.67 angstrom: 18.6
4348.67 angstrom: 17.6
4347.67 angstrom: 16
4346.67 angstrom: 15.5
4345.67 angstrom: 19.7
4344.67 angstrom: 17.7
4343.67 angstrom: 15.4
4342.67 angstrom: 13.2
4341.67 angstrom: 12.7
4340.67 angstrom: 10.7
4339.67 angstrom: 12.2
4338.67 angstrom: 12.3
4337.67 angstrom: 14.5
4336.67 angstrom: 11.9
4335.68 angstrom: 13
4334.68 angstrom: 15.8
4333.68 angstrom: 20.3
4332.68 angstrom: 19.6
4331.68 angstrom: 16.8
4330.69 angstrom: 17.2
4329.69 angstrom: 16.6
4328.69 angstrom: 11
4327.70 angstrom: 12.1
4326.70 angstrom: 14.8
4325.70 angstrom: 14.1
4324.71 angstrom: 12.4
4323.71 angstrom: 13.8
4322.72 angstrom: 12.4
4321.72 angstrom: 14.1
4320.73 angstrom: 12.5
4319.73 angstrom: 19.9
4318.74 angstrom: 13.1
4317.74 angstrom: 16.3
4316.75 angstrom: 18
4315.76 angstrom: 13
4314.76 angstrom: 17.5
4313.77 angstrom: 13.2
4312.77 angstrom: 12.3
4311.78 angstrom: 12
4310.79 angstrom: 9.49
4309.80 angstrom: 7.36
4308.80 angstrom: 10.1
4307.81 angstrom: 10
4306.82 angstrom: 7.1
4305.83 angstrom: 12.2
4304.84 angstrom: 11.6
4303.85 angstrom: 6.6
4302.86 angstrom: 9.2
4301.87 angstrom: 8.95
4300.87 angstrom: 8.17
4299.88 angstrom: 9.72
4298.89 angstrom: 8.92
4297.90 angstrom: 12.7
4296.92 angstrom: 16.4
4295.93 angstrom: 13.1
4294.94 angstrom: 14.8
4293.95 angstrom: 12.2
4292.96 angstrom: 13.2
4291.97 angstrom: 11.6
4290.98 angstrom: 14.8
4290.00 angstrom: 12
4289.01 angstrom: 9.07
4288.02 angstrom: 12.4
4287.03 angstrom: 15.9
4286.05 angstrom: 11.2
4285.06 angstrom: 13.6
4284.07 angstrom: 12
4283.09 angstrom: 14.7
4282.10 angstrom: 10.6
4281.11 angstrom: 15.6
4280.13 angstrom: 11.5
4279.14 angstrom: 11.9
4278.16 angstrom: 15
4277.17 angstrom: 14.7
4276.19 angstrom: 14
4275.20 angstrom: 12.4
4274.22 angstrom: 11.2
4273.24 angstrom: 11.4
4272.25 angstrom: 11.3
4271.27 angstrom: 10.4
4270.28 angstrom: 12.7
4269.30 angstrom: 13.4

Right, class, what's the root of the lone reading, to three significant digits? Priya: 3.89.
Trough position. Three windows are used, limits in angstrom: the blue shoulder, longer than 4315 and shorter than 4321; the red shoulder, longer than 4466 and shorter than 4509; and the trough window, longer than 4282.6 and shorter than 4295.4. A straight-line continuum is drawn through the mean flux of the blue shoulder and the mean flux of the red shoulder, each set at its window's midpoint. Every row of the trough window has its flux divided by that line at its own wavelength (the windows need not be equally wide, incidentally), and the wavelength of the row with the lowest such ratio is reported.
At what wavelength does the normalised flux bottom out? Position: 4289.01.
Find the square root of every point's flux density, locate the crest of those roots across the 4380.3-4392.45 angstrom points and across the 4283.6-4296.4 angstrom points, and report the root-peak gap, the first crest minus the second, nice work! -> -0.1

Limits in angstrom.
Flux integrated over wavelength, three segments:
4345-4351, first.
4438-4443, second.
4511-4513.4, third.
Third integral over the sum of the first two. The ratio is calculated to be 0.2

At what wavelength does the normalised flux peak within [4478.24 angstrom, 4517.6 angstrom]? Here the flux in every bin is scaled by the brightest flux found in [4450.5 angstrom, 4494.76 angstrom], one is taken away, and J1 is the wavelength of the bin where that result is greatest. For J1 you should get 4493.21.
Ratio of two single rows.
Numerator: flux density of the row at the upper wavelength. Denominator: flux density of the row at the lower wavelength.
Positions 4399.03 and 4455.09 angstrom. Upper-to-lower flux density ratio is 0.97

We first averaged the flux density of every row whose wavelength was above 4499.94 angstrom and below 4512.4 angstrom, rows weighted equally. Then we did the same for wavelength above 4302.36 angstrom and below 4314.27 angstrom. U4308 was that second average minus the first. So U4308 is -8.7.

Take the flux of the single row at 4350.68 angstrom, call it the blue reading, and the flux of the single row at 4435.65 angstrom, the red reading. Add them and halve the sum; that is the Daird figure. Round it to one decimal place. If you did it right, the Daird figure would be 12.9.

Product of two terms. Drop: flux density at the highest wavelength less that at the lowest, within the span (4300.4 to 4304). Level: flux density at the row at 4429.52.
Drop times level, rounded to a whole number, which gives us -27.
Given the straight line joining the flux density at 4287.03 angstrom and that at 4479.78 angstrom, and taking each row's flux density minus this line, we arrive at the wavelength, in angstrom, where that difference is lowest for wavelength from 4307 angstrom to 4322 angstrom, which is 4309.80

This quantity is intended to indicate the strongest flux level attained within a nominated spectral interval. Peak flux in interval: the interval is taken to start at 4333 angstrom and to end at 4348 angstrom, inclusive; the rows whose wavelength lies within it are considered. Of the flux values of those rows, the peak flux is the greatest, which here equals 20.3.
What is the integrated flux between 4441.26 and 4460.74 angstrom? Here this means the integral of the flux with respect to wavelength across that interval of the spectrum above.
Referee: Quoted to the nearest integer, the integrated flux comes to 332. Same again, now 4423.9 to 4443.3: 309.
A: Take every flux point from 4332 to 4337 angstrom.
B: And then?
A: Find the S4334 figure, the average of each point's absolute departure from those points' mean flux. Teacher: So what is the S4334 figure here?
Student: 3.1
